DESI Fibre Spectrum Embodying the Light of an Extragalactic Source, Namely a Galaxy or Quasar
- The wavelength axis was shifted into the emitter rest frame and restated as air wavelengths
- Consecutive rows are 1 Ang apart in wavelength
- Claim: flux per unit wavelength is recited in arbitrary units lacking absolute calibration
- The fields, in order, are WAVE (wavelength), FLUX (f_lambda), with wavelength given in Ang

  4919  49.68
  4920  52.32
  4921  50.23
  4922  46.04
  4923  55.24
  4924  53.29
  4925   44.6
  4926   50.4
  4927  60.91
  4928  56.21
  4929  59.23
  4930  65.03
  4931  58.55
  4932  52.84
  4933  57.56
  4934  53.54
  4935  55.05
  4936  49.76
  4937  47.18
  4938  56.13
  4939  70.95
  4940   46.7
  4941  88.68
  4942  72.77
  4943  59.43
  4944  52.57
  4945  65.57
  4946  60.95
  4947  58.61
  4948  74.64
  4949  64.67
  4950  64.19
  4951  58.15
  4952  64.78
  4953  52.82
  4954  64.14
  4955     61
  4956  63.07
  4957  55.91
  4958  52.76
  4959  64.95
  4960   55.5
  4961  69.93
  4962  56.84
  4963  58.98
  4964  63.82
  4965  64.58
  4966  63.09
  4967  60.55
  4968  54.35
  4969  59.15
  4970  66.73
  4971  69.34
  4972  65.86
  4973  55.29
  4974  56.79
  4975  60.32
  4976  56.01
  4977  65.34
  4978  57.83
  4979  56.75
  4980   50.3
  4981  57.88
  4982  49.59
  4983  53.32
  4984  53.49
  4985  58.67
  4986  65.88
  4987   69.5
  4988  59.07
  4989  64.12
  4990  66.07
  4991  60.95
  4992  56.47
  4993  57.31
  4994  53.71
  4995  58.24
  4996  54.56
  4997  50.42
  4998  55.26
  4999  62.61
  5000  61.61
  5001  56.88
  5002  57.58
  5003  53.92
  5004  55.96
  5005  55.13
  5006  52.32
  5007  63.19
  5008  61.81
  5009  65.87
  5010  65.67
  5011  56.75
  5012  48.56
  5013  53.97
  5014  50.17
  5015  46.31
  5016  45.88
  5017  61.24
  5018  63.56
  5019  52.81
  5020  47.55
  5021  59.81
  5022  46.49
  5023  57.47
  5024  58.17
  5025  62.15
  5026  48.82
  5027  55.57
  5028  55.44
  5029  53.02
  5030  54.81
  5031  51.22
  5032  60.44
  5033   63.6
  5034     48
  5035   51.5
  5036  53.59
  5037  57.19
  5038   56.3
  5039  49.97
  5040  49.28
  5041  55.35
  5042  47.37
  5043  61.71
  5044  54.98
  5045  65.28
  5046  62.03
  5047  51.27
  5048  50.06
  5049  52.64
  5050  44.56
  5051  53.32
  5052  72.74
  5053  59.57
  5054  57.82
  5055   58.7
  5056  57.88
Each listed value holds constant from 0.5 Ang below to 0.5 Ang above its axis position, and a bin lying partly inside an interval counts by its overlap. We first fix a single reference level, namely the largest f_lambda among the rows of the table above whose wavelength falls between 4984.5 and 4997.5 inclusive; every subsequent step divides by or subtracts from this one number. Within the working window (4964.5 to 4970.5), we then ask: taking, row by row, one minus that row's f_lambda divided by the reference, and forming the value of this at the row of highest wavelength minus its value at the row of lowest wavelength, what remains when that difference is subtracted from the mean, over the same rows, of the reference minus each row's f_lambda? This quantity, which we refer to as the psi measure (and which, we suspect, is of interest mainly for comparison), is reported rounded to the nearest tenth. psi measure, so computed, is 8.1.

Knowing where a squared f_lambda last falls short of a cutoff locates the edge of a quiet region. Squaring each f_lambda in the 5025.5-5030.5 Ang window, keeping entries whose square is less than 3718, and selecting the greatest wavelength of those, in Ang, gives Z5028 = 5030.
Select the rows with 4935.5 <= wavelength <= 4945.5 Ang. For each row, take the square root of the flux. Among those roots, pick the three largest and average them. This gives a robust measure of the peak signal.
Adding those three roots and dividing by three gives 8.79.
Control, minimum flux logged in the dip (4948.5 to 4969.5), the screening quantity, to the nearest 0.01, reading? 52.76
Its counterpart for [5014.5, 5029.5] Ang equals 45.88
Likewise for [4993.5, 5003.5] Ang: 50.42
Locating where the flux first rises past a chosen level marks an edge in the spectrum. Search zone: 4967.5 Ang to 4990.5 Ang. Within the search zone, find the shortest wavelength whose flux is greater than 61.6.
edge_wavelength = 4970 Ang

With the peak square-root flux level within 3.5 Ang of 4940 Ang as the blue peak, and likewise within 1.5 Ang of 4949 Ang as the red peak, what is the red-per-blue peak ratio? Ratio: 0.92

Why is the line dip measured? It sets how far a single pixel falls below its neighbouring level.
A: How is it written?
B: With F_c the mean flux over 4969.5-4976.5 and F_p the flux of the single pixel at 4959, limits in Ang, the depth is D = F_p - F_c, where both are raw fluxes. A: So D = 3.5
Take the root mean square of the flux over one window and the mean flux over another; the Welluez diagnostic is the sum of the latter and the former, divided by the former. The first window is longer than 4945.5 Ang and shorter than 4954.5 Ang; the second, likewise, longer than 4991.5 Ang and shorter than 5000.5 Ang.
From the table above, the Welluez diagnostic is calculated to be 1.903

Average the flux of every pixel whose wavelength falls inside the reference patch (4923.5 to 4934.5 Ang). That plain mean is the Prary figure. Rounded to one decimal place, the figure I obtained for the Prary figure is 55.7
